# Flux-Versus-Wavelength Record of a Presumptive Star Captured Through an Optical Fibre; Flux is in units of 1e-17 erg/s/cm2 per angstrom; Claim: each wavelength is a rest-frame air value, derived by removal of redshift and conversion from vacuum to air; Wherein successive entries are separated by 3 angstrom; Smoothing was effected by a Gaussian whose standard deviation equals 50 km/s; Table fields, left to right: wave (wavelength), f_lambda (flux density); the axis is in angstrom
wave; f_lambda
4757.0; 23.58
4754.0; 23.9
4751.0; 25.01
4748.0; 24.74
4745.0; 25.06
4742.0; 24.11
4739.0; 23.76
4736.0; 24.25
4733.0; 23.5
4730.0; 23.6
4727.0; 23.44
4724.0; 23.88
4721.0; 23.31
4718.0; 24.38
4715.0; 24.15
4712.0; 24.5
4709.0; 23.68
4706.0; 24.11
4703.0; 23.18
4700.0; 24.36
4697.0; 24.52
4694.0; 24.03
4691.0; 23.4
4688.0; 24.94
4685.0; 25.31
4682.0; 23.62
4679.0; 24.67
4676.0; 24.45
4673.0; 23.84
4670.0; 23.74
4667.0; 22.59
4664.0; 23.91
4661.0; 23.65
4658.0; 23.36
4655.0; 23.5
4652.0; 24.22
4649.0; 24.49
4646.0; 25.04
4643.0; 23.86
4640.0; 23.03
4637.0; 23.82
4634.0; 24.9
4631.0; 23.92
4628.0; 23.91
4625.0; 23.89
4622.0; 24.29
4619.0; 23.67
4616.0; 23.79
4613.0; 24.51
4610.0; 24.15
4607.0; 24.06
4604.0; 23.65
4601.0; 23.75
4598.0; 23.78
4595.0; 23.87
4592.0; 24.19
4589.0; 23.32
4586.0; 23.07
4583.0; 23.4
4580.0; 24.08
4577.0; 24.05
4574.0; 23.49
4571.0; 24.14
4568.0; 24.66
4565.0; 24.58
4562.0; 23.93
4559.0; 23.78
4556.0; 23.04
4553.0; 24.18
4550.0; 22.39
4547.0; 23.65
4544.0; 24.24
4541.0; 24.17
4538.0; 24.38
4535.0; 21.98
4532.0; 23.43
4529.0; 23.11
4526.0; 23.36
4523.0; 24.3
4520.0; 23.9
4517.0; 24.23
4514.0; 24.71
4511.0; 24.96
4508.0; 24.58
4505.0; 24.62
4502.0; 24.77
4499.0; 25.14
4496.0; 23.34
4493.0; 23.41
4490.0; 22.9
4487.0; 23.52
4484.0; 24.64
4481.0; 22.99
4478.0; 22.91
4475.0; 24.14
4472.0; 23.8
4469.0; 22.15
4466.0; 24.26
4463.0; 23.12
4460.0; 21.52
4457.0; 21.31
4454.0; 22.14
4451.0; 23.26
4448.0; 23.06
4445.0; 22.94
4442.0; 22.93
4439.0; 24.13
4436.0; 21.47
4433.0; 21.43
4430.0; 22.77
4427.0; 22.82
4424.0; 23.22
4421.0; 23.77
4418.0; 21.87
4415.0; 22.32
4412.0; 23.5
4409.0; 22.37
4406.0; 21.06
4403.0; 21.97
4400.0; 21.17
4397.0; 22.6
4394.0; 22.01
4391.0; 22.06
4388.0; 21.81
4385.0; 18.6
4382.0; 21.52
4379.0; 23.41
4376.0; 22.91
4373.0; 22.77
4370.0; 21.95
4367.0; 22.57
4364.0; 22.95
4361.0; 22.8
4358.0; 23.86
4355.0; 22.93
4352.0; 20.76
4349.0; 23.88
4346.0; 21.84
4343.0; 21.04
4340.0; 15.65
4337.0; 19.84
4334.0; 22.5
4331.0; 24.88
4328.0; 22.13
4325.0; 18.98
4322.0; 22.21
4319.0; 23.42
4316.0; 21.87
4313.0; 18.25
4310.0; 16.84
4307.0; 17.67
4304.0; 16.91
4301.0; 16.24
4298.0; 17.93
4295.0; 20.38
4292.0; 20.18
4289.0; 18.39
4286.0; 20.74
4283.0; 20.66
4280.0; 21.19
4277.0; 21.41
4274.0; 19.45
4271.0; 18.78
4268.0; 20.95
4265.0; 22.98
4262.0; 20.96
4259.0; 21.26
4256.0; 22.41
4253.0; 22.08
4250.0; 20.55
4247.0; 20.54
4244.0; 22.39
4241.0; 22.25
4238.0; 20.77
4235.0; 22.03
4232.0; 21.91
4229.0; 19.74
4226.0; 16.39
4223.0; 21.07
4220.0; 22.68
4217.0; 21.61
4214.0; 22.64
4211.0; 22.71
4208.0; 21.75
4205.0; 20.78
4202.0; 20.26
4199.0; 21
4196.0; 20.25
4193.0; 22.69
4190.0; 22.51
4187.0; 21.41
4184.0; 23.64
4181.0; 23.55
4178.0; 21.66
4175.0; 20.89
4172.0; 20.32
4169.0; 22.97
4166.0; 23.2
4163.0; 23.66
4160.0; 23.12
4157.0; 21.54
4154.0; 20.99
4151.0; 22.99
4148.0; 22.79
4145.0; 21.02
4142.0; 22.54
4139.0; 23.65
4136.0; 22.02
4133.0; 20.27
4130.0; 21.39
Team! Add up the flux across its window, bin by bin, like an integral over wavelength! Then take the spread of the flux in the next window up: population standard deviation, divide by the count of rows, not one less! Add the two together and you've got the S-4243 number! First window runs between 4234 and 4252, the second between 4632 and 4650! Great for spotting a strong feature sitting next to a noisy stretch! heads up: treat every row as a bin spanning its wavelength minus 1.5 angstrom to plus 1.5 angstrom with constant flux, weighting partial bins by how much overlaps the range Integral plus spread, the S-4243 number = 386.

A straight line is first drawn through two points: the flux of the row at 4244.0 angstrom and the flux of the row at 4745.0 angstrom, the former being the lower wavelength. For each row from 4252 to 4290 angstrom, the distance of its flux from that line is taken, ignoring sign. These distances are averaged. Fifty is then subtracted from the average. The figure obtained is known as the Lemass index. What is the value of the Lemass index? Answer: -48.3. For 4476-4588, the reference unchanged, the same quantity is -49.4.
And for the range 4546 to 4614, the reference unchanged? -49.5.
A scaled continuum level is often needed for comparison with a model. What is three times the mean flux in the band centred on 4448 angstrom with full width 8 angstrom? 69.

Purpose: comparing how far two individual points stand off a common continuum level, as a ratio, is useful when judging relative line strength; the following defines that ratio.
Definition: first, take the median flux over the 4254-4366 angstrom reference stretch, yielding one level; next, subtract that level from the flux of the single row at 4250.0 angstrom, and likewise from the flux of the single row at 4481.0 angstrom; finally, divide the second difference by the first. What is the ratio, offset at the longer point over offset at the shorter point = -5.0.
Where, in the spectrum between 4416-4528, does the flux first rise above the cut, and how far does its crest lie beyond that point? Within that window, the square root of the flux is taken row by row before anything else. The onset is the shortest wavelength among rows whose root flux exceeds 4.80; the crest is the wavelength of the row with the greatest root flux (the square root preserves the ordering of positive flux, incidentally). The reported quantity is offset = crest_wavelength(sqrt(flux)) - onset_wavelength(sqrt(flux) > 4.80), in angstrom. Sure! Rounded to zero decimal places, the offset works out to 78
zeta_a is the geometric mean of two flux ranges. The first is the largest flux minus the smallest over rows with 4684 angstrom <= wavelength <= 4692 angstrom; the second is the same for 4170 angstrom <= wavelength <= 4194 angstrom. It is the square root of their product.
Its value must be 2.5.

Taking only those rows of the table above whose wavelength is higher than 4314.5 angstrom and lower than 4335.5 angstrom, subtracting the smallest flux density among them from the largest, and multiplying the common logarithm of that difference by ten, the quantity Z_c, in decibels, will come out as 7.7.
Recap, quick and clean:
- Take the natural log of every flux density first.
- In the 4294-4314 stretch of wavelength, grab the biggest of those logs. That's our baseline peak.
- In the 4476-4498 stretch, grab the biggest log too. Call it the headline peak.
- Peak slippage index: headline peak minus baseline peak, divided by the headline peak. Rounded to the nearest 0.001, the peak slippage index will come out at 0.059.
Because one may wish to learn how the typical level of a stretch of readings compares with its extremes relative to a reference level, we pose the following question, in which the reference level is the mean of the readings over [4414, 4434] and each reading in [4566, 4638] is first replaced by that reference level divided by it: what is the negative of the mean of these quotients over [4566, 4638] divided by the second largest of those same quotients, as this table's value -0.975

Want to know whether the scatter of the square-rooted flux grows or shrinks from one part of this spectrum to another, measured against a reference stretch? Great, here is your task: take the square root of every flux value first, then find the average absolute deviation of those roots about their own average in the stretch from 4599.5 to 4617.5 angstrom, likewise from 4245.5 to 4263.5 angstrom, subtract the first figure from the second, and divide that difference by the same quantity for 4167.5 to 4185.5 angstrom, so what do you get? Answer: 0.3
